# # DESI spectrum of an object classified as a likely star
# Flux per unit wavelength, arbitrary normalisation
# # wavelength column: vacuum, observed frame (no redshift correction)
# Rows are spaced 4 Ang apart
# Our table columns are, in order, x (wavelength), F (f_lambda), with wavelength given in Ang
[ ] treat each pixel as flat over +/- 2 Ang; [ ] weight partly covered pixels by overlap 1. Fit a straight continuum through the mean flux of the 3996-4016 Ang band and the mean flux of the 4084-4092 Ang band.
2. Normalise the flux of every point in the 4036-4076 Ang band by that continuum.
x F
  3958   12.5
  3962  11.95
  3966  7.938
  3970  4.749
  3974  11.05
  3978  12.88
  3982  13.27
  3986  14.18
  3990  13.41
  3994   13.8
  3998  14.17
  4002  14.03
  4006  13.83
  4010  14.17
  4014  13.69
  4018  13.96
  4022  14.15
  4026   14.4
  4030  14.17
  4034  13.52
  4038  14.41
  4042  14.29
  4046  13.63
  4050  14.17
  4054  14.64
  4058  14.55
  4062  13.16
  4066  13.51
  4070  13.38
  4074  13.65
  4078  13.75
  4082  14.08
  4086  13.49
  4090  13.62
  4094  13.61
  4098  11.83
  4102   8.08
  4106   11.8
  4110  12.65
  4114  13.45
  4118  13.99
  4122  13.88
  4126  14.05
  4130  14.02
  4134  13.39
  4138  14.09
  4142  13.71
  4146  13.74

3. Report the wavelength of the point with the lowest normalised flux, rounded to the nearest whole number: 4062 Ang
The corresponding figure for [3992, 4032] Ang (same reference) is 4014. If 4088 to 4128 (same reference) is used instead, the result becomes 4102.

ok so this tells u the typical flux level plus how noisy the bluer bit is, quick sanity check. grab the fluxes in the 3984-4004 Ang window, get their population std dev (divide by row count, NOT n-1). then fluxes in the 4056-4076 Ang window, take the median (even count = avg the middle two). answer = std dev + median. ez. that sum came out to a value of 13.8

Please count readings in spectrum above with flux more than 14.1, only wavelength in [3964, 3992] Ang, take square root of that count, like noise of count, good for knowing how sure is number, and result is 1.0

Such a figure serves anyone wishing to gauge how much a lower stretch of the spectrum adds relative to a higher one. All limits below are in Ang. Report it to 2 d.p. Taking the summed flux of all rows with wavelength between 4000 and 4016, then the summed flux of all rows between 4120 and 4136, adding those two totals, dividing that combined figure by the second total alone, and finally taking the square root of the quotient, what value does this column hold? 1.42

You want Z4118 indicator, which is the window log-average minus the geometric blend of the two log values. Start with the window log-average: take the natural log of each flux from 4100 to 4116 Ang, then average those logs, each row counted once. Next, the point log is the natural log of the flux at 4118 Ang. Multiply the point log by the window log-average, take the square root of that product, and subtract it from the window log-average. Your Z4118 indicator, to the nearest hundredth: -0.11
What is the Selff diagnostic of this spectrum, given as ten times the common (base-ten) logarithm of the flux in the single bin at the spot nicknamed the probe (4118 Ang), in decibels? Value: 11.5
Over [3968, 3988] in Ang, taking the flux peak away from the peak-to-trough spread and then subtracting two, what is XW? -6.7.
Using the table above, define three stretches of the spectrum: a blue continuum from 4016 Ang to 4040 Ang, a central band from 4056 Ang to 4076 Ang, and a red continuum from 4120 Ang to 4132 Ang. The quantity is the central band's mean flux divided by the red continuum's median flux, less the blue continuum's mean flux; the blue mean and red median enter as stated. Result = -13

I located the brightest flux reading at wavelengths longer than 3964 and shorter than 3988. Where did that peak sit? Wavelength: 3986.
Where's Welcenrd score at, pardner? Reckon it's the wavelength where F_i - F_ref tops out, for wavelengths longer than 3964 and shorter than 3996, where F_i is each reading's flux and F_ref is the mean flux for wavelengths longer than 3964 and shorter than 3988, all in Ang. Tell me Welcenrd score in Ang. 3986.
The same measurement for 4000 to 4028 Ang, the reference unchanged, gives 4026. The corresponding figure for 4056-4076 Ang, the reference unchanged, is 4058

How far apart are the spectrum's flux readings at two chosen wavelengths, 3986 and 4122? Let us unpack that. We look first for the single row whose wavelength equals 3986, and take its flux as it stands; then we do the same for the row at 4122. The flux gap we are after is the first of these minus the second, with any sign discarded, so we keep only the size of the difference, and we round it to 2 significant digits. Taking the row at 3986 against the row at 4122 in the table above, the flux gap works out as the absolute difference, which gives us 0.30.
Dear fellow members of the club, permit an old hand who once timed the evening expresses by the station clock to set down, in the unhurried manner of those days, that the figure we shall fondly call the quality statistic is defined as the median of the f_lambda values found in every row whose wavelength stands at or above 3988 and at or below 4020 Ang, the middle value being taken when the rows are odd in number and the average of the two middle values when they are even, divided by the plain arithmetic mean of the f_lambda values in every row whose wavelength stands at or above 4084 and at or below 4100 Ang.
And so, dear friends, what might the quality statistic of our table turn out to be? 1.06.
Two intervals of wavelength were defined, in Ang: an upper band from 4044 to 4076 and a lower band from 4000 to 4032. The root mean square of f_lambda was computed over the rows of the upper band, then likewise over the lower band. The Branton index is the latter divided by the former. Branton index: 1.0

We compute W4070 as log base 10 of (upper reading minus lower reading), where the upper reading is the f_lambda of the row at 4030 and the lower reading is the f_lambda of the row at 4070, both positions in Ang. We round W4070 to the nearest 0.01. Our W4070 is -0.10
